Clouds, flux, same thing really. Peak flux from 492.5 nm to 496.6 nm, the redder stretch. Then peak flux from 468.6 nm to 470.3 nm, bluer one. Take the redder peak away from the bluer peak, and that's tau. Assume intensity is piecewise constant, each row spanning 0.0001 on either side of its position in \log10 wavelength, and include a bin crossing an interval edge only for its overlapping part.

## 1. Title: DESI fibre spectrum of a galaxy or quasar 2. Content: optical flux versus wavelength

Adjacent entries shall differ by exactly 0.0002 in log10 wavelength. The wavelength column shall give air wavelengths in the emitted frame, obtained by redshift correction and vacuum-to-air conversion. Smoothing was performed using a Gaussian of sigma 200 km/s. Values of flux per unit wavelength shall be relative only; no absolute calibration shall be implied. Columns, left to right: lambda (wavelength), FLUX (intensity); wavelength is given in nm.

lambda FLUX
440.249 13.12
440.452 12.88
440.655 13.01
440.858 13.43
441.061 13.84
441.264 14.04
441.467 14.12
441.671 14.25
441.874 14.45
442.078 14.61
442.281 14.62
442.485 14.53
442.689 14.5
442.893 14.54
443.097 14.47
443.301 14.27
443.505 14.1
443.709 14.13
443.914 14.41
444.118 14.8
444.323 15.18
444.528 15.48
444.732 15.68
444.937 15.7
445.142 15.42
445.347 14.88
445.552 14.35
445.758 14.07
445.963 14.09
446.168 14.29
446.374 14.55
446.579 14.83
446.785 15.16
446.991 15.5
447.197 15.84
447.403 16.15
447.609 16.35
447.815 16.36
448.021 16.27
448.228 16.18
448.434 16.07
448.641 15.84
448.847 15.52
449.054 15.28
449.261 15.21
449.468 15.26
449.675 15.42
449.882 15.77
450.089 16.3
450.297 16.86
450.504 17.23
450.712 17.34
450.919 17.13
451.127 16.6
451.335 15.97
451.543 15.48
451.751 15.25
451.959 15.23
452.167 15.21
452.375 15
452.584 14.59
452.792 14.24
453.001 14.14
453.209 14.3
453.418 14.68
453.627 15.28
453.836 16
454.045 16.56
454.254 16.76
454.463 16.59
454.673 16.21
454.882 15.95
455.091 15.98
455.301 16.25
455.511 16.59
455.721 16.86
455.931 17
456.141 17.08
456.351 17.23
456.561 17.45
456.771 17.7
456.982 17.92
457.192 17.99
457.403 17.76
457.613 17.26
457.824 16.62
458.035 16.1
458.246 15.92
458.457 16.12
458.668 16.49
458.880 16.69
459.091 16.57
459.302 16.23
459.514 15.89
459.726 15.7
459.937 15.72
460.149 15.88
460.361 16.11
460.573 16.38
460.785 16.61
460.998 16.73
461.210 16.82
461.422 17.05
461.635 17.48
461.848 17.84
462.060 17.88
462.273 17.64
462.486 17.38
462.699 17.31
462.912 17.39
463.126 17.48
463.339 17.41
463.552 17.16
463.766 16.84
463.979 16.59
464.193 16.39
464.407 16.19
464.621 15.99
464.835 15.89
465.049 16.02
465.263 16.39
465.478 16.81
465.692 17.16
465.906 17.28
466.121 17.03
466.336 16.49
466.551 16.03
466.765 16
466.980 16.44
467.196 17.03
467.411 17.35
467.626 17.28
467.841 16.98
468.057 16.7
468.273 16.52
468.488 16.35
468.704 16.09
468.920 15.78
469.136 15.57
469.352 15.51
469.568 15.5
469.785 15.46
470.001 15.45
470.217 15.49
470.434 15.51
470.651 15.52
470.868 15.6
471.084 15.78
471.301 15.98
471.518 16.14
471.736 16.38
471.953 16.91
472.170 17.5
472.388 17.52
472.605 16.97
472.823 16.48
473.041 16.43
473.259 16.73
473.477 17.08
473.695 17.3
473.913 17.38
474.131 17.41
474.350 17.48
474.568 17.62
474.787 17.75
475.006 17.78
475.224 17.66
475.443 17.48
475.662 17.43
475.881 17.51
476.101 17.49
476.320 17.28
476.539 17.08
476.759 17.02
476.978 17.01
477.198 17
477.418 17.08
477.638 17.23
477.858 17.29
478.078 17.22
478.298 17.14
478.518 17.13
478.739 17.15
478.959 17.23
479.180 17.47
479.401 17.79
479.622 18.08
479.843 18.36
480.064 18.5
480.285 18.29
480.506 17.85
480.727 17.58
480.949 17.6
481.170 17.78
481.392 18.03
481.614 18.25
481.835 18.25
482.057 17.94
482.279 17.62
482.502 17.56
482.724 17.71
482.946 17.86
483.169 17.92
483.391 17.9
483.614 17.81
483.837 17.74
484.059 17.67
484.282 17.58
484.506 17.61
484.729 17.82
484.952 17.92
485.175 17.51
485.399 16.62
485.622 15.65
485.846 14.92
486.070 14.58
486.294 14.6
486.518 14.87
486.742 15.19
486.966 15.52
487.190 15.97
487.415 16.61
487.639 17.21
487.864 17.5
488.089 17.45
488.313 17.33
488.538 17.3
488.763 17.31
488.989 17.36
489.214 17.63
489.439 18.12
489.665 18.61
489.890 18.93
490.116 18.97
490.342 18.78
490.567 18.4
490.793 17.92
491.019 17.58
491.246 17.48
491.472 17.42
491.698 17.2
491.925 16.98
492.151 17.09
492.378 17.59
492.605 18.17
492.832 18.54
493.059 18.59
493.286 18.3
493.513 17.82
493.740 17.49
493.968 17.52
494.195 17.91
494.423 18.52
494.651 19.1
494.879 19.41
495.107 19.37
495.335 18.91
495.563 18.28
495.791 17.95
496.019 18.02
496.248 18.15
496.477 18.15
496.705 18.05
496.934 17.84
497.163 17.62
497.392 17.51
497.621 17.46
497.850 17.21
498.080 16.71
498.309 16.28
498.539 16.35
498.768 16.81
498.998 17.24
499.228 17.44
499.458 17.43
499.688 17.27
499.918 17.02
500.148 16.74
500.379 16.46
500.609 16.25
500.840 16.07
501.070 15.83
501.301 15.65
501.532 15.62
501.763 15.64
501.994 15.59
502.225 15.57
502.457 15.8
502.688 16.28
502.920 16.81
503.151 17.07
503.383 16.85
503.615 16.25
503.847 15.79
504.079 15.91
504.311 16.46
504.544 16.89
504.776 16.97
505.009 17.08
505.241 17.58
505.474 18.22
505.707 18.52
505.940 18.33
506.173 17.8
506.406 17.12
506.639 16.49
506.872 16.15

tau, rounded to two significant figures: -3.3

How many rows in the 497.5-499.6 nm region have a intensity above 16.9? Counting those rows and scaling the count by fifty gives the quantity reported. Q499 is 250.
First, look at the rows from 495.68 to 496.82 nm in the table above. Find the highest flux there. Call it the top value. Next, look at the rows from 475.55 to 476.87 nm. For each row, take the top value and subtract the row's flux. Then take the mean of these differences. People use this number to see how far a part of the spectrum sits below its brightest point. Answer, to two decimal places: 0.85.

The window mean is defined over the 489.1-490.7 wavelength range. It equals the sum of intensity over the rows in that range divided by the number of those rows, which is 18.5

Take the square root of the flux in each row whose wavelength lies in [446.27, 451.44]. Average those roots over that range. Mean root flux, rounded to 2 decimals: 3.99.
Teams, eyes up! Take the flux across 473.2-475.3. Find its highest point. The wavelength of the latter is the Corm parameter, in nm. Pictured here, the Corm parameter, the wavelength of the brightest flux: 475.006 nm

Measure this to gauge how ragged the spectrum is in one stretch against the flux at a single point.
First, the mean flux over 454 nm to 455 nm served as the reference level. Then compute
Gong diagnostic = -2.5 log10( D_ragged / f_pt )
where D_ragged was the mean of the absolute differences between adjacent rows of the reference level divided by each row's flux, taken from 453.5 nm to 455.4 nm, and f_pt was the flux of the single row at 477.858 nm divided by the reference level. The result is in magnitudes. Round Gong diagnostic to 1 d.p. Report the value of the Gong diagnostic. 4.3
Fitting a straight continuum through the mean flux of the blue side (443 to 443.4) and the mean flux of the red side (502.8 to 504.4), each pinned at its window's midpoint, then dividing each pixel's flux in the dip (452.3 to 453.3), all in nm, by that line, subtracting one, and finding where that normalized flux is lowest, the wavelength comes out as 453.001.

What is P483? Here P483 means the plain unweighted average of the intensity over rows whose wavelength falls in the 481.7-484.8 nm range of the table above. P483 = 17.8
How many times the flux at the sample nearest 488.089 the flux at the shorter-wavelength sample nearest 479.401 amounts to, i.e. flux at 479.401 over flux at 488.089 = 1.02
